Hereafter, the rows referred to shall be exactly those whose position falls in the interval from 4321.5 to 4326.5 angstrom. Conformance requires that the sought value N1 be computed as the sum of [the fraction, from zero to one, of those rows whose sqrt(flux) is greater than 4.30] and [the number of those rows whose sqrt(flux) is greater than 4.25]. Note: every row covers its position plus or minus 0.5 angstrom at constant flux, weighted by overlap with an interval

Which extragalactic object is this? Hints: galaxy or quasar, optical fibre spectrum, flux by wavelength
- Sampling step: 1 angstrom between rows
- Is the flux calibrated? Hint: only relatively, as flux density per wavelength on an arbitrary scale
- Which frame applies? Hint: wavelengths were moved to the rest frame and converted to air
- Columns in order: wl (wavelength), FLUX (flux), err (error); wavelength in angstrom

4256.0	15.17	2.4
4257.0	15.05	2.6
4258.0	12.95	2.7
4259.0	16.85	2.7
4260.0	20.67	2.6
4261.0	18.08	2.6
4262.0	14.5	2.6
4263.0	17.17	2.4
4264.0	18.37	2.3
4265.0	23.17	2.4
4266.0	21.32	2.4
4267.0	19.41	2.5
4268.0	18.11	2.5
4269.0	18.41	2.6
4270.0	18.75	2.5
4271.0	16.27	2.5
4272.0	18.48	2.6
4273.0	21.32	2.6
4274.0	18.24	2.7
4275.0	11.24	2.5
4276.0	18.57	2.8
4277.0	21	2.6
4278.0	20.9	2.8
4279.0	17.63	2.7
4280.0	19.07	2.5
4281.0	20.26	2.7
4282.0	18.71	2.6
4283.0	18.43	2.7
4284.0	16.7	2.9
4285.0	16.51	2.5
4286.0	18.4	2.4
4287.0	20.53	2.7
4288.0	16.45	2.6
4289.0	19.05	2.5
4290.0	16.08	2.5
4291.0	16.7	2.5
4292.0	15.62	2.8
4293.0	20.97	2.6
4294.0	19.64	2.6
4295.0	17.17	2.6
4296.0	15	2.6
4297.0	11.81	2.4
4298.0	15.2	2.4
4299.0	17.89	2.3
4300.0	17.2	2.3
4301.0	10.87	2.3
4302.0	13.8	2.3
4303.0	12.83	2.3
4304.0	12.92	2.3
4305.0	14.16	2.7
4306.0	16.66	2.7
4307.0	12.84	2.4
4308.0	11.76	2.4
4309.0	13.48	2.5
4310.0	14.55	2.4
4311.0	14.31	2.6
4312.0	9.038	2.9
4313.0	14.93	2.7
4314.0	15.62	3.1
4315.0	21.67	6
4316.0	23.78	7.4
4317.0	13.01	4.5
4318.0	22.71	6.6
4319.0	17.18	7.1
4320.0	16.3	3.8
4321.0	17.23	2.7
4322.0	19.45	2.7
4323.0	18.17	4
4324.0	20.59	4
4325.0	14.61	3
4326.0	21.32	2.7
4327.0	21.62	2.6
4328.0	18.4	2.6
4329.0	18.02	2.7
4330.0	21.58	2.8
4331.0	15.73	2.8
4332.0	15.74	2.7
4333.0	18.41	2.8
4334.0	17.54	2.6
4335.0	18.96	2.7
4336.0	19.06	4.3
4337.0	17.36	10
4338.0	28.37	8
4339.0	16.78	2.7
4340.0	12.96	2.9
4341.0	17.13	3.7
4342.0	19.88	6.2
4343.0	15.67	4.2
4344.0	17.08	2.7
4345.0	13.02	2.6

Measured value 4.6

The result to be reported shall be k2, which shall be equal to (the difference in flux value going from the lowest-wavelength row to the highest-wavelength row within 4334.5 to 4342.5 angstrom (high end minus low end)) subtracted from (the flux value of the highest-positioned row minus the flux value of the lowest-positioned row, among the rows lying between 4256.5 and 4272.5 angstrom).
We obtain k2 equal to 3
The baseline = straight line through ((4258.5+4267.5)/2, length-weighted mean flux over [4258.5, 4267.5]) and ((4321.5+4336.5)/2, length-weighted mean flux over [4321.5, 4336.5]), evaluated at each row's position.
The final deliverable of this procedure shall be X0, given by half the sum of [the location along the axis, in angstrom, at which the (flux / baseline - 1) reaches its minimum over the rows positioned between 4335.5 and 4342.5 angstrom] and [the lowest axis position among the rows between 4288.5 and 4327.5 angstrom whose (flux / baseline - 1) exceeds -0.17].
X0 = 4314.5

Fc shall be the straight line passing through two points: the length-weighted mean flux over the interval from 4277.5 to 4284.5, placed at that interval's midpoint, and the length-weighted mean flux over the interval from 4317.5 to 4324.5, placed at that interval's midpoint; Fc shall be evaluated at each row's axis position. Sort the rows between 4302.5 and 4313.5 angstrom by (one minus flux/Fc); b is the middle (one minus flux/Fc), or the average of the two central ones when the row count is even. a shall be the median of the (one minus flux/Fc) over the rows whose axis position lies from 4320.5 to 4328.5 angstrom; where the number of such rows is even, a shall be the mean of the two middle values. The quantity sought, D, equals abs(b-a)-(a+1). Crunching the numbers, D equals -0.70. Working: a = -0.01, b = 0.28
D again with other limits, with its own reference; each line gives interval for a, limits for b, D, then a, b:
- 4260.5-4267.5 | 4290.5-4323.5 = -0.88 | 0.02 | 0.17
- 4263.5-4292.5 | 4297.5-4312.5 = -0.77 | 0.02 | 0.27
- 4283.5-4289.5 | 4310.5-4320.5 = -0.98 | 0.07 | 0.15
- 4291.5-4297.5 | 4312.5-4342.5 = -1.04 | 0.13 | 0.04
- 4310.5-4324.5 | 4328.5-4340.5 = -1.05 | 0.09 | 0.05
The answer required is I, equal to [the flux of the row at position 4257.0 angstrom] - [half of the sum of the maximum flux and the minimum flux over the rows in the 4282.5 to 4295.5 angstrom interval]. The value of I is -3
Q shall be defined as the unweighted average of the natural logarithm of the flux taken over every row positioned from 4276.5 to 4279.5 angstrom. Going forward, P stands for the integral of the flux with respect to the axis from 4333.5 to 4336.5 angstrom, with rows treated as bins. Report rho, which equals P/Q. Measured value 19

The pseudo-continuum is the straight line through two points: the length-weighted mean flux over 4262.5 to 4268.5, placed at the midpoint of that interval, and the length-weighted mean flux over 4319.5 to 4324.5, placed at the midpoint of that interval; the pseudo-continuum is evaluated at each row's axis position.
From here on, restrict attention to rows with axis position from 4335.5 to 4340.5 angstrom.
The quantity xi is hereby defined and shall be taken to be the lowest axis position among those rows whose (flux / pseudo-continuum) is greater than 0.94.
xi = 4336.0 angstrom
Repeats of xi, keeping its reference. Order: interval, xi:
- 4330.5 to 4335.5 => 4333.0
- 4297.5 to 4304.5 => 4299.0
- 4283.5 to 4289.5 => 4286.0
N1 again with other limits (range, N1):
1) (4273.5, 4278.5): 4.6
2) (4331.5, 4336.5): 3.4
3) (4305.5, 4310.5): 0.0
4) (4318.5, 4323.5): 2.2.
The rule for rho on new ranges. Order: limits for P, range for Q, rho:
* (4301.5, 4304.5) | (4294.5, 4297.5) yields 15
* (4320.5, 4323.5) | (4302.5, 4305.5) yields 21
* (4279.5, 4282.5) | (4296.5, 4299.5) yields 22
